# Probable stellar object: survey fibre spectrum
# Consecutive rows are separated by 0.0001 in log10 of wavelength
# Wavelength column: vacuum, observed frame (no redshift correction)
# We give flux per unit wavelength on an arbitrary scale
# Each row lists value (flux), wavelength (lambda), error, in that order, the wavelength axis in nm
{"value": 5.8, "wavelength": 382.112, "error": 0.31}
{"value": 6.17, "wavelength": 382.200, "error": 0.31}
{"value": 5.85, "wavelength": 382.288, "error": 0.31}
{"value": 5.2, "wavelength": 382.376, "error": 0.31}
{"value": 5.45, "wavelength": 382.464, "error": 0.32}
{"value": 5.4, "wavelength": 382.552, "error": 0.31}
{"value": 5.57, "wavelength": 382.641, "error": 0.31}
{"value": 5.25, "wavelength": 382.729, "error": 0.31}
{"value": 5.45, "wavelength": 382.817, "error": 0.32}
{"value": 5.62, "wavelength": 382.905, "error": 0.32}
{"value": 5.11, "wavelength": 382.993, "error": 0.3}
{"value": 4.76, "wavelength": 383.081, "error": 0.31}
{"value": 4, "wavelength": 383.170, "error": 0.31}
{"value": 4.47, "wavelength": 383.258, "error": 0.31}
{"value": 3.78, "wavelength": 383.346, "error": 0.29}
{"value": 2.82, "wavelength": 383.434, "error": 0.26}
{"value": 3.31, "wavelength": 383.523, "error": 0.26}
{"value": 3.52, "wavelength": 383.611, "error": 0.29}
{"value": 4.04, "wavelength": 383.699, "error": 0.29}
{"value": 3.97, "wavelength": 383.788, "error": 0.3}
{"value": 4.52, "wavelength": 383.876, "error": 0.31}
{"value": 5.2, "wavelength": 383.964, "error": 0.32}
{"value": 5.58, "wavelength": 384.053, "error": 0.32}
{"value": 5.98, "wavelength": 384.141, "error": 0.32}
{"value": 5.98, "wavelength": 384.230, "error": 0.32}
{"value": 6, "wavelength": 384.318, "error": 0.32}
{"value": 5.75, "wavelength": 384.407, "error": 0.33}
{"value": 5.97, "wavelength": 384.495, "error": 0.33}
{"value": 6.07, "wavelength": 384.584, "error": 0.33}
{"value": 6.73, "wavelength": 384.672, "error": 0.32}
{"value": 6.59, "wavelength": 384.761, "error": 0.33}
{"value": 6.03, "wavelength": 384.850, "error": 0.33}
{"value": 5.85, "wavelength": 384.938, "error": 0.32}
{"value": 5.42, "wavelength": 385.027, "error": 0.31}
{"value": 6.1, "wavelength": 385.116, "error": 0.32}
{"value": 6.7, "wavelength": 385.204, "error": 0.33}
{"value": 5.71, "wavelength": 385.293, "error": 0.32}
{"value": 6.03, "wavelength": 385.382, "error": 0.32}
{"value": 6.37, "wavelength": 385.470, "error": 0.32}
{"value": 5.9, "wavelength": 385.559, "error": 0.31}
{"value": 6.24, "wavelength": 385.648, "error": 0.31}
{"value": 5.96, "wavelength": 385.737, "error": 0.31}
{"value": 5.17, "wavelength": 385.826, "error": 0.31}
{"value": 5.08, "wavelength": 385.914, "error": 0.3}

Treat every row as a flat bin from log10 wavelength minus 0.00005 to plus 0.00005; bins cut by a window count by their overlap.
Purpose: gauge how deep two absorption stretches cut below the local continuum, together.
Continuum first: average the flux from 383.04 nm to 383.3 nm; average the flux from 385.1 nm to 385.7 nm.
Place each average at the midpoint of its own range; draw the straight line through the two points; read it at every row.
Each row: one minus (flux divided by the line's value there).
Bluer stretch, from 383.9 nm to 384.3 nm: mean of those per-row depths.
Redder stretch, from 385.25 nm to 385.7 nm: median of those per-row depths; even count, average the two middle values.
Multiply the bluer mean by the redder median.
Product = -0.002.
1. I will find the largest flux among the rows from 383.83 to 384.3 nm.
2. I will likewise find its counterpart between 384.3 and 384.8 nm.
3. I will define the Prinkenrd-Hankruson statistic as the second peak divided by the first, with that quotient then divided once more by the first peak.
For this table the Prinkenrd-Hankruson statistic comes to 0.188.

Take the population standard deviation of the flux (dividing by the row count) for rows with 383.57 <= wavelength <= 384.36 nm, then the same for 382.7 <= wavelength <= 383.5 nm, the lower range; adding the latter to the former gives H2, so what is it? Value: 1.79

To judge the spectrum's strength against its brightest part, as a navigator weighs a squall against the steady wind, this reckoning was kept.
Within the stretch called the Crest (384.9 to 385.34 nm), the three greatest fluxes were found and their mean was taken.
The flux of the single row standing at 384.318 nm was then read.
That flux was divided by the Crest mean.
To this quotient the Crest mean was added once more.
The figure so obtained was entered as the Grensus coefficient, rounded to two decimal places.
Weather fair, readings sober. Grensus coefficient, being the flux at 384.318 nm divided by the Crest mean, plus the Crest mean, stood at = 7.18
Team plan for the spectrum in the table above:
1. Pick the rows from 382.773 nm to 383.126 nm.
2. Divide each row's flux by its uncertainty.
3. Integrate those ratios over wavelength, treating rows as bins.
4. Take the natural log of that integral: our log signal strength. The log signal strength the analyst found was 1.78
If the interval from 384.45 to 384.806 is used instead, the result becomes 1.93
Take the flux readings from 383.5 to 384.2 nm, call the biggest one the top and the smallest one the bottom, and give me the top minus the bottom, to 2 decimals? 2.67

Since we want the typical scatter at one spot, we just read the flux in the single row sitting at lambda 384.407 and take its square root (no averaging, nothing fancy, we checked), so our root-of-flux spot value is 2.4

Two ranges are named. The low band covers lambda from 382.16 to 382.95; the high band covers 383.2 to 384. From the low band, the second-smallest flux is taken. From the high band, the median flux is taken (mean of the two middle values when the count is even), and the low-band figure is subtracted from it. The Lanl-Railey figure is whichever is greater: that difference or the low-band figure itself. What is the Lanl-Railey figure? 5.25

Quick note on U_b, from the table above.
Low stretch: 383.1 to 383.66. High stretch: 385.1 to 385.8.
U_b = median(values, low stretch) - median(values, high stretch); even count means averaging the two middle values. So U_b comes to -2.4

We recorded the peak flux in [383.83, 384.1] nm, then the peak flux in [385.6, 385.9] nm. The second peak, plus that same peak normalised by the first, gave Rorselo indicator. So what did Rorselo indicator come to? 7.36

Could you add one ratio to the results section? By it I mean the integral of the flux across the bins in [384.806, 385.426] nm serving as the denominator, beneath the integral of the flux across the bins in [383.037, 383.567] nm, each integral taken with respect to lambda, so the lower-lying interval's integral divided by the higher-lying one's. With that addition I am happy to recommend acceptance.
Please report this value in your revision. 0.55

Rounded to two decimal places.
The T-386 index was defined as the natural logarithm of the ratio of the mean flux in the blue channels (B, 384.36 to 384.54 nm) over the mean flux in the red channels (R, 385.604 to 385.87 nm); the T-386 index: 0.01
